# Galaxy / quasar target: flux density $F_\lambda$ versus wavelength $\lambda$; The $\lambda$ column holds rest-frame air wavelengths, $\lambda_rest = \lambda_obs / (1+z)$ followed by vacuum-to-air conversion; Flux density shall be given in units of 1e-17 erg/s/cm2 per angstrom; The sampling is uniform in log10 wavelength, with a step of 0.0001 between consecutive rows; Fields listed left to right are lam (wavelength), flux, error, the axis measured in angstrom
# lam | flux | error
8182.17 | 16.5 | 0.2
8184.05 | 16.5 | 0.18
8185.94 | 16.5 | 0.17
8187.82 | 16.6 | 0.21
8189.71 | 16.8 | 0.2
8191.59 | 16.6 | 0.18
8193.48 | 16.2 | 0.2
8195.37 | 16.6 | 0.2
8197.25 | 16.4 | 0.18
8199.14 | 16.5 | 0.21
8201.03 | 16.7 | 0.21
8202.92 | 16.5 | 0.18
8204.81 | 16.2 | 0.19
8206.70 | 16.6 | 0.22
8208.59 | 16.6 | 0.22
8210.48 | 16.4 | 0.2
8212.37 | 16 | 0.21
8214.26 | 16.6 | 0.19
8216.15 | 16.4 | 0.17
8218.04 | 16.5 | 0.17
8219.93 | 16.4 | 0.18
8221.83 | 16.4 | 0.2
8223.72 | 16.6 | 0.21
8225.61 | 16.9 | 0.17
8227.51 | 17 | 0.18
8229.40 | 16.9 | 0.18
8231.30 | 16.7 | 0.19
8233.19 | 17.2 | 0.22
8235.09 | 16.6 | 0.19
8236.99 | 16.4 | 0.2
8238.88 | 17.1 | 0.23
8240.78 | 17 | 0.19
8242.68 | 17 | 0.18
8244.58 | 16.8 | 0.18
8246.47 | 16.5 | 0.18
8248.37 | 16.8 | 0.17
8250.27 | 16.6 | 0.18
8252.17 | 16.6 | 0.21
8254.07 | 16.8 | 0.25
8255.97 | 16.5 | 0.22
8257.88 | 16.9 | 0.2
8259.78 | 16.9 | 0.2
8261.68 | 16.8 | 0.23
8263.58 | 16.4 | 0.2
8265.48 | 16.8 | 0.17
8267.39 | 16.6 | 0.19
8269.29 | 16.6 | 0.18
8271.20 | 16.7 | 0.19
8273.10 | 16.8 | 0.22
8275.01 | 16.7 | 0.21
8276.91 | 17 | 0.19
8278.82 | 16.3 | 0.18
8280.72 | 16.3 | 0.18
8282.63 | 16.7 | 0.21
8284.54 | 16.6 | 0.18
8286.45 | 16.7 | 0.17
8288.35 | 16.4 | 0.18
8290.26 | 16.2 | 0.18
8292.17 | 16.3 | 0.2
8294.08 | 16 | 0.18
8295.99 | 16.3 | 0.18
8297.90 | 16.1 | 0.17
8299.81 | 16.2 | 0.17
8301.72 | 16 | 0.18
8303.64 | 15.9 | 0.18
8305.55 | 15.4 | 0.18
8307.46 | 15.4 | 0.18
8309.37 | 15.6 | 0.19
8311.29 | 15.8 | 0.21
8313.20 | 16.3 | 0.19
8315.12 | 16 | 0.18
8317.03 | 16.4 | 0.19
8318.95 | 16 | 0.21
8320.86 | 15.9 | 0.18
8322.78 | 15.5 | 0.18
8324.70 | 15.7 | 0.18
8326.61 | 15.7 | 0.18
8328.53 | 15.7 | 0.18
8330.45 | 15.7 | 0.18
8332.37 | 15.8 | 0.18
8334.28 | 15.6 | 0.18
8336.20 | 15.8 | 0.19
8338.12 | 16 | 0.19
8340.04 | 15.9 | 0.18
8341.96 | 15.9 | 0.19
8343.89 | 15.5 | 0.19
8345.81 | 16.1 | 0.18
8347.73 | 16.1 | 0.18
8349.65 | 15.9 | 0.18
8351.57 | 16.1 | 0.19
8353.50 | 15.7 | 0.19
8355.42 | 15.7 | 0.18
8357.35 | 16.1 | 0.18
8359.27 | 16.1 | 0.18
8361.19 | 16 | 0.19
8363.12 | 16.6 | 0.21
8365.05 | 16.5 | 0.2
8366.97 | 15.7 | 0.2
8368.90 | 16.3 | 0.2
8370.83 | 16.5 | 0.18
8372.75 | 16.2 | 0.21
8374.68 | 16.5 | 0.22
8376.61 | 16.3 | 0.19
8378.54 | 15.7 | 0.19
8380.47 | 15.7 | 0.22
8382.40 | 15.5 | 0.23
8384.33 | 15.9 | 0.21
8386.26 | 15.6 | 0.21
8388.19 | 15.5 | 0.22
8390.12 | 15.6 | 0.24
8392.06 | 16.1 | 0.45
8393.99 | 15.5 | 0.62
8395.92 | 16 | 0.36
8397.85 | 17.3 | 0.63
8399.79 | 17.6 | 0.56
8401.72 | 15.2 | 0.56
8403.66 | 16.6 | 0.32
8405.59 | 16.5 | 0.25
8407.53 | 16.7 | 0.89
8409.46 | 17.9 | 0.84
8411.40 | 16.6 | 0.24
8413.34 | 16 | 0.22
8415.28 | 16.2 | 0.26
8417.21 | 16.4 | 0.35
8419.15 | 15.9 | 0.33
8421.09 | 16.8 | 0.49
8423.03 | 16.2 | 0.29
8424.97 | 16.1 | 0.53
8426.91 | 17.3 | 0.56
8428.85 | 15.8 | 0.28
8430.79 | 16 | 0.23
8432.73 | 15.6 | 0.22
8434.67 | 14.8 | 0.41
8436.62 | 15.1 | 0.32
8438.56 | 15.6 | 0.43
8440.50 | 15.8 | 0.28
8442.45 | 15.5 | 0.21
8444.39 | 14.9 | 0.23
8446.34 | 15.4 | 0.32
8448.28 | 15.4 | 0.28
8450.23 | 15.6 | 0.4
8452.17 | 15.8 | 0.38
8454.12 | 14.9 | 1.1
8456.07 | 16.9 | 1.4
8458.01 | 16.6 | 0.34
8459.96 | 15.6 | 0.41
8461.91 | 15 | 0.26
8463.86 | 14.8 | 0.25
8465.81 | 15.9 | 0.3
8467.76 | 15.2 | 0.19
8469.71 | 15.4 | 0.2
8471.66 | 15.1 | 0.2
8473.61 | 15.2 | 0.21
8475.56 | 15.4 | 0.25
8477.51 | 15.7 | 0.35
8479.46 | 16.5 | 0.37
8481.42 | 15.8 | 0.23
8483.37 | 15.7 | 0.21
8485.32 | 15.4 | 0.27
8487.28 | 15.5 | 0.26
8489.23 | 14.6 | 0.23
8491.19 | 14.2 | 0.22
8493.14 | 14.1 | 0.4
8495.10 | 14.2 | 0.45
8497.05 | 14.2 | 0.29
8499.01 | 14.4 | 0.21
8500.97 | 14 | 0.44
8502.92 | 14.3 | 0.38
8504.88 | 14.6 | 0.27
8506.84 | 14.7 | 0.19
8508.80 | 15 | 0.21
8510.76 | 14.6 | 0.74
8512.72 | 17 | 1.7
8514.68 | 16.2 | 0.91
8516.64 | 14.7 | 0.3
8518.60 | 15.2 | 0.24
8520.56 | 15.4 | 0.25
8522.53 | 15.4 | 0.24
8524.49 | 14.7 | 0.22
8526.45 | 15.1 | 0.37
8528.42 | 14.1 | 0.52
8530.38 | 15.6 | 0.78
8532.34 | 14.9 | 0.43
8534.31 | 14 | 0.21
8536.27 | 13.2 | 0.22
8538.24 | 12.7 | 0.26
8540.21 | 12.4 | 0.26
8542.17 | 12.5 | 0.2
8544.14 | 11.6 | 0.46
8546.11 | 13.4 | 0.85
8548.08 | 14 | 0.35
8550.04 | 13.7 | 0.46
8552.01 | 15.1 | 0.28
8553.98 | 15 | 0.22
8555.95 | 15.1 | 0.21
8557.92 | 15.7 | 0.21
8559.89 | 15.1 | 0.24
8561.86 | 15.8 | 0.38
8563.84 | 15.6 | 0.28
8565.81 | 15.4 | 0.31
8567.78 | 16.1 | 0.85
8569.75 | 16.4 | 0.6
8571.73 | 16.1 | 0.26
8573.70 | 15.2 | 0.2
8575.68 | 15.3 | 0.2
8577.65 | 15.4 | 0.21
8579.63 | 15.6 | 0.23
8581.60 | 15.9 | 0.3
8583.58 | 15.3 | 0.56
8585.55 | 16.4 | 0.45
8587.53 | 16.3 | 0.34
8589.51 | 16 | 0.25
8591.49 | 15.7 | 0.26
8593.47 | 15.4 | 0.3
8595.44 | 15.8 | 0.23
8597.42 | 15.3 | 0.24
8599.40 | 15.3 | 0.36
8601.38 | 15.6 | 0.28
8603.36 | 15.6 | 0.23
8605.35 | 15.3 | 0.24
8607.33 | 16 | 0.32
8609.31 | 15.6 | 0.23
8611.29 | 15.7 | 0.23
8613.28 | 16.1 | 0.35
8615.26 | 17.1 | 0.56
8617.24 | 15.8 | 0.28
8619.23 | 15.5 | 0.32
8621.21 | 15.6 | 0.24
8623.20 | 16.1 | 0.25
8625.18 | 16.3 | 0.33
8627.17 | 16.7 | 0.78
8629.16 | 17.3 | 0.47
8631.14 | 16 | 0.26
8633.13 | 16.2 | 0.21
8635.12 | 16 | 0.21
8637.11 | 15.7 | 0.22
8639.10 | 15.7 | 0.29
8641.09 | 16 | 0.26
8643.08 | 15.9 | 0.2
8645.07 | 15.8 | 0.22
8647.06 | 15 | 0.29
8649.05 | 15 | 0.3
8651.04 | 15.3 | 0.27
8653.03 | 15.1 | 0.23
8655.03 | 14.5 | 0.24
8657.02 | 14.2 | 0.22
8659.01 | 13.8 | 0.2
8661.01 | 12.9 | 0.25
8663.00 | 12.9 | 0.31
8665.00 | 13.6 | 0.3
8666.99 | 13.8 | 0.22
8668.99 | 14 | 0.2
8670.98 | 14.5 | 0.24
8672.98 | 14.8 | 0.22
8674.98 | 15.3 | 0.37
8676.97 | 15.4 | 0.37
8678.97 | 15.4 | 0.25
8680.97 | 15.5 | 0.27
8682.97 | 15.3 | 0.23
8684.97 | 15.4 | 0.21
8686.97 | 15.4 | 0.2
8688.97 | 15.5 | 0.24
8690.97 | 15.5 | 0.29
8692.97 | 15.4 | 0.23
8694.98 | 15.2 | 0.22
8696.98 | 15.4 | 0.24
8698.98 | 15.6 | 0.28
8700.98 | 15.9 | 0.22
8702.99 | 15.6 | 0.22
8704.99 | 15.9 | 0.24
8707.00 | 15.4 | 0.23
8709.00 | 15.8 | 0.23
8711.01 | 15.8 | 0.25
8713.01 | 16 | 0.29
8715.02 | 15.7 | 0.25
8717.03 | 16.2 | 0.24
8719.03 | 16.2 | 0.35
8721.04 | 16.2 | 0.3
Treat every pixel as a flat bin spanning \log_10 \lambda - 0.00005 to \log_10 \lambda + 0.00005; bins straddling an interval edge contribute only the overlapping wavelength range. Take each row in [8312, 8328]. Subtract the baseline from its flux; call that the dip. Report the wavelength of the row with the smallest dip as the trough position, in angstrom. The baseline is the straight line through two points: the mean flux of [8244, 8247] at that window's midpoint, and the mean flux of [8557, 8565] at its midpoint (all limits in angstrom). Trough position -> 8322.78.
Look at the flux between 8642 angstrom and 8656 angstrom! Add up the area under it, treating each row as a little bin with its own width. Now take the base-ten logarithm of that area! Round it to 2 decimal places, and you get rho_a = 2.33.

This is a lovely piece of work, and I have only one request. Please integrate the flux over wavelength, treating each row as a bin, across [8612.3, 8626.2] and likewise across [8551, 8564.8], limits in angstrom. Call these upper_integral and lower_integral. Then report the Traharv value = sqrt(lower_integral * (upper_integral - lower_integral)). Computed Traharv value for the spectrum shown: 50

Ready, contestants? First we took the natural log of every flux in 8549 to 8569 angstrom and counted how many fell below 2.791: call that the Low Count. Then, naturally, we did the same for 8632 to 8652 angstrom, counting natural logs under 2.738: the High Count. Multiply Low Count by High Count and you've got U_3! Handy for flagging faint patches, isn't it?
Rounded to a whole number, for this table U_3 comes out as 30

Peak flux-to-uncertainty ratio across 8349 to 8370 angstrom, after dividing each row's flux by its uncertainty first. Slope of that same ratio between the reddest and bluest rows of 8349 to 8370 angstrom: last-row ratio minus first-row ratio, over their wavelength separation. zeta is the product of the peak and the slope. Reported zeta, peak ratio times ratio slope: -32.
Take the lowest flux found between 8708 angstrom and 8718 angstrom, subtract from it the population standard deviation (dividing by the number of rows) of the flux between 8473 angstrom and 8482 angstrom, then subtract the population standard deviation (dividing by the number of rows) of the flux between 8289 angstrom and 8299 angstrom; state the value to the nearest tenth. 15.1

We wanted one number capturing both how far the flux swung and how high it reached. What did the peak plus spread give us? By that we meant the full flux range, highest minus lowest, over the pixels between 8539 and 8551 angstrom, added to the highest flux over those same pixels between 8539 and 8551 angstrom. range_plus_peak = 16.4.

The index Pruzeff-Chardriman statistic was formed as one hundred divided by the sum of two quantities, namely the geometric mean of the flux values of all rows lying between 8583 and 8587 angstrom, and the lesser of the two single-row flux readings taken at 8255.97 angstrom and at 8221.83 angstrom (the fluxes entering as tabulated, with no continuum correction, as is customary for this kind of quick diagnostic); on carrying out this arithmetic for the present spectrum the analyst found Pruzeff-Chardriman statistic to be 3.10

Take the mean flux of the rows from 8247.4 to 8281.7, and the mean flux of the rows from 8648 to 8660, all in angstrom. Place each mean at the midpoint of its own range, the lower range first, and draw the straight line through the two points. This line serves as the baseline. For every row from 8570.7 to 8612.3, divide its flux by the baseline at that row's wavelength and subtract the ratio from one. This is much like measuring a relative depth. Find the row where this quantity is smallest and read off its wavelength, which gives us 8585.55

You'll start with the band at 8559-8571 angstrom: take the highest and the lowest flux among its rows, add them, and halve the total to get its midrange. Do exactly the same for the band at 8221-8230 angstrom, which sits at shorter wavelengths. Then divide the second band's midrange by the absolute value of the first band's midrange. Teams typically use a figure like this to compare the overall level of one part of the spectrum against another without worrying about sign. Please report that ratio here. 1.06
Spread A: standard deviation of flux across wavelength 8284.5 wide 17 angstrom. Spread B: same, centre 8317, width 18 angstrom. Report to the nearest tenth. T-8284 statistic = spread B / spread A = 1.1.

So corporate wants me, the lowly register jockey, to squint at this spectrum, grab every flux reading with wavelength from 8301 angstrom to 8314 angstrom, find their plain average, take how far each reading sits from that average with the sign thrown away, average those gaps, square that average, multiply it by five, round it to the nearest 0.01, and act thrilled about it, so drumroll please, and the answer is 0.34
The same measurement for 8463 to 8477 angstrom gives 0.29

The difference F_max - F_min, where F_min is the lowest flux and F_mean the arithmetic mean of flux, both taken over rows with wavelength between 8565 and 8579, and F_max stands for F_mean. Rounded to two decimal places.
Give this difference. 0.50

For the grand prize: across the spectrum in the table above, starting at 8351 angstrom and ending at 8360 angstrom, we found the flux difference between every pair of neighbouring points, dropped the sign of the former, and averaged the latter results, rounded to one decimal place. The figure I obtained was 0.2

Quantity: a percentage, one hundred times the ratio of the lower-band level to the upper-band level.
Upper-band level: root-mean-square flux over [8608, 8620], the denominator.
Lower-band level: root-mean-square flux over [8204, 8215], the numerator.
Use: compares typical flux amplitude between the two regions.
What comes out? 103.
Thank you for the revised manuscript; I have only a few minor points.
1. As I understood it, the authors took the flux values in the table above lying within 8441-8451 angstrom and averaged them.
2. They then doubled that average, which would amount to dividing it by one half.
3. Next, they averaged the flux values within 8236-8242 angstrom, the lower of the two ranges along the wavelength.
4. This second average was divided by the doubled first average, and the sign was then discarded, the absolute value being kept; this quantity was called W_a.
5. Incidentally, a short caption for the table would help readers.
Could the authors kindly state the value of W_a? 0.548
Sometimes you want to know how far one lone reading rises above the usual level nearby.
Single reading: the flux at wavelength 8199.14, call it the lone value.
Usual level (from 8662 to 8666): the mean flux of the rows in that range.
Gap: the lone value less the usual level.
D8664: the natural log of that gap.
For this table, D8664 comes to 1.2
